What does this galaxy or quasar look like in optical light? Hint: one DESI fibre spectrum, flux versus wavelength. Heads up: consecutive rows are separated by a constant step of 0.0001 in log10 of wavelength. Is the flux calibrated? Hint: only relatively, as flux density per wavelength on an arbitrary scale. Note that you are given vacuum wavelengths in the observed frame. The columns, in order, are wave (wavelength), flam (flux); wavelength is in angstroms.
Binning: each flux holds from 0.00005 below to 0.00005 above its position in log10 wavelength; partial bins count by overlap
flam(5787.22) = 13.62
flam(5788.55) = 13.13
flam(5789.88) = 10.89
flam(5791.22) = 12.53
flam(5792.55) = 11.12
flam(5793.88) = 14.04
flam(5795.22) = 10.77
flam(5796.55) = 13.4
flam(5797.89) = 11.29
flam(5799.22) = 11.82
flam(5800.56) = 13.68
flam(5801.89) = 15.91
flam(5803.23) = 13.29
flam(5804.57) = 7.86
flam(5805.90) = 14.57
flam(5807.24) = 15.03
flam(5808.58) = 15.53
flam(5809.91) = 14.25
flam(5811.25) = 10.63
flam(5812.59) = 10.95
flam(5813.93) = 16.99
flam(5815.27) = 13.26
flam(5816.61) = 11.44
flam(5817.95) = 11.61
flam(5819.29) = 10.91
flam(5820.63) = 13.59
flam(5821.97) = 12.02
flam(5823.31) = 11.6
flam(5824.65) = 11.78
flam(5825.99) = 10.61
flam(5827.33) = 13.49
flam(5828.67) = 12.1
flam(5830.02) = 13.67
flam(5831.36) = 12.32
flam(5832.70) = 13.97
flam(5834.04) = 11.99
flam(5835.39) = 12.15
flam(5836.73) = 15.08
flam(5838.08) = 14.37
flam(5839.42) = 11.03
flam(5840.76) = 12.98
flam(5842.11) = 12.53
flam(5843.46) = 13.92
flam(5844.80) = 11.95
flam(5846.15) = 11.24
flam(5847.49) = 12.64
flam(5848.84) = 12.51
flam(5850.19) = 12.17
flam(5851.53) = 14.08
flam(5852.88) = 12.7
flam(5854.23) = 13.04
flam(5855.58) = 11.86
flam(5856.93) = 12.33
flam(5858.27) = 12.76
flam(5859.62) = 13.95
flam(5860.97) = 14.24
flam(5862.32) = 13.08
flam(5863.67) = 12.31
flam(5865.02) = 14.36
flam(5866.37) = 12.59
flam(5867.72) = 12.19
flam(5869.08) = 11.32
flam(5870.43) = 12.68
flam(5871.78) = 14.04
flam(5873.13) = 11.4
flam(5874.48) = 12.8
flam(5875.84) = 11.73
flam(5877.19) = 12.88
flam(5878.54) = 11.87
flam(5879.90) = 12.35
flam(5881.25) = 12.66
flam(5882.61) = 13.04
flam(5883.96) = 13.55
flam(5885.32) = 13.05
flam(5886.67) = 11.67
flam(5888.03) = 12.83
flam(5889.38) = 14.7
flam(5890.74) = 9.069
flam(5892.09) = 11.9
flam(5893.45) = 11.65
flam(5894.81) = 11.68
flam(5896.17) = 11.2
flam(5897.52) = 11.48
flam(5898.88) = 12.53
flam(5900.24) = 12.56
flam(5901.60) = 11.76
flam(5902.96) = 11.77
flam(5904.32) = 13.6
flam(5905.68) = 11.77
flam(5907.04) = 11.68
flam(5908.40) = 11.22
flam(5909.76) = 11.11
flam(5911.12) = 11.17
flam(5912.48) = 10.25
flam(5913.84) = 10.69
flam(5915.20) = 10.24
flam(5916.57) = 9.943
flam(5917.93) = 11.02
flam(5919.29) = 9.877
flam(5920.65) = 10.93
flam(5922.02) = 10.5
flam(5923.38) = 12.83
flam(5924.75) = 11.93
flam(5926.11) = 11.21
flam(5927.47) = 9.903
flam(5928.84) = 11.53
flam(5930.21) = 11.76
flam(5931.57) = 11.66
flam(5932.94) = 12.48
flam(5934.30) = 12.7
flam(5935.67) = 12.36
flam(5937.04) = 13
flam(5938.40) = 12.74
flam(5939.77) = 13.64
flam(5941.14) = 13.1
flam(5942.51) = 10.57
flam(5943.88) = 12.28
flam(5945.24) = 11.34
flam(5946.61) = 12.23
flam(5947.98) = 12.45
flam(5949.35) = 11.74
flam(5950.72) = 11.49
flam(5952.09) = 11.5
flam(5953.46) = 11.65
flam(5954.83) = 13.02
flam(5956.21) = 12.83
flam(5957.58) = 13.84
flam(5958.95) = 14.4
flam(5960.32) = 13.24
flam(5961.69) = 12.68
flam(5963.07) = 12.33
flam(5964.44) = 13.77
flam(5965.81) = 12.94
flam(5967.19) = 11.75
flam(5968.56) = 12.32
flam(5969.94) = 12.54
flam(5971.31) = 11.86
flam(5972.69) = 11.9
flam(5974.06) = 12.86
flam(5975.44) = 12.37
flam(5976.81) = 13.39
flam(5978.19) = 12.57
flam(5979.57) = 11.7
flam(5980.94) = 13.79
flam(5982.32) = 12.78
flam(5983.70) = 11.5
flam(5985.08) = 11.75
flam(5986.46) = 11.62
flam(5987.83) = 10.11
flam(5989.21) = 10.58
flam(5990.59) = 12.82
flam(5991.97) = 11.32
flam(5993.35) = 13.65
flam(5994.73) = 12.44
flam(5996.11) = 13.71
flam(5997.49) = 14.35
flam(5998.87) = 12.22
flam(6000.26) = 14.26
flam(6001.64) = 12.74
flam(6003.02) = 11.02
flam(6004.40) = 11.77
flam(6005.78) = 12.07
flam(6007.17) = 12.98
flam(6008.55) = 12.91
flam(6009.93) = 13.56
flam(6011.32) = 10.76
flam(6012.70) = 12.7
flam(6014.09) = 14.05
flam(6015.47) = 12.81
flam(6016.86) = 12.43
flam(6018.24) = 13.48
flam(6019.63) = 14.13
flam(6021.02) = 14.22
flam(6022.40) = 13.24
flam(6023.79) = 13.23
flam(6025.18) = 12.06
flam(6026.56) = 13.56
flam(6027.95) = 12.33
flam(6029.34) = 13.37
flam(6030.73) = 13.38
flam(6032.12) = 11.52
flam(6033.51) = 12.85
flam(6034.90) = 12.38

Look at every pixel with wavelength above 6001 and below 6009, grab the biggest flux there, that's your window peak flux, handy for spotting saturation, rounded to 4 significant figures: 12.98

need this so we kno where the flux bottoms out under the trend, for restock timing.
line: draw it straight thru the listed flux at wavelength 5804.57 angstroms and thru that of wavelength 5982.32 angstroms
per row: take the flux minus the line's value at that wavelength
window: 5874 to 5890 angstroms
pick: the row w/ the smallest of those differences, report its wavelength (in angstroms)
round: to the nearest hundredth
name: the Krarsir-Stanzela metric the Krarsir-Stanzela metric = 5886.67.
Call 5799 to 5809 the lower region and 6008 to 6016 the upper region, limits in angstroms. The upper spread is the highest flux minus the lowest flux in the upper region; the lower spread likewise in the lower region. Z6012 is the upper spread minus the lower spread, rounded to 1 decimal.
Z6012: -4.8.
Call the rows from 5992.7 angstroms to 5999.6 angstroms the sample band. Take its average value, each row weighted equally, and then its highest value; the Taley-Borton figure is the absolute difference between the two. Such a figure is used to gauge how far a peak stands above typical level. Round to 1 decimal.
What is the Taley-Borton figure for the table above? 1.1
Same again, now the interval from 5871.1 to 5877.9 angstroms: 1.5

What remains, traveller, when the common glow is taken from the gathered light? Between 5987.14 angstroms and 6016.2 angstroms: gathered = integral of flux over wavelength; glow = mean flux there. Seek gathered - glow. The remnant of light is 351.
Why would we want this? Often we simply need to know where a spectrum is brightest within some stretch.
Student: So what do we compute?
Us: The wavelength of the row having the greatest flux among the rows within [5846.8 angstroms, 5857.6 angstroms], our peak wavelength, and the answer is 5851.53 angstroms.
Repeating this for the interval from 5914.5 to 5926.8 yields 5923.38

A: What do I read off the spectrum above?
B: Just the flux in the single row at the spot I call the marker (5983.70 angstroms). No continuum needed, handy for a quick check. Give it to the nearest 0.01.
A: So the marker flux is 11.50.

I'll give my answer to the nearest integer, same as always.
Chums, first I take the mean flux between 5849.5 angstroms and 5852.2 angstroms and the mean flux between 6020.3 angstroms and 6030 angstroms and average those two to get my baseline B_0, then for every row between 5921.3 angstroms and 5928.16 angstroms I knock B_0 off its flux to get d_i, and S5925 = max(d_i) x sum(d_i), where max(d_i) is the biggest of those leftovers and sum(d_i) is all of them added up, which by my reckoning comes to 3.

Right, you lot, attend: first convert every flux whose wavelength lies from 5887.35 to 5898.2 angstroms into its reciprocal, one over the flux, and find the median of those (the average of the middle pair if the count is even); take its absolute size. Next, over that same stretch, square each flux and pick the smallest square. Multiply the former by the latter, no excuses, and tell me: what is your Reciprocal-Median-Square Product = 7.1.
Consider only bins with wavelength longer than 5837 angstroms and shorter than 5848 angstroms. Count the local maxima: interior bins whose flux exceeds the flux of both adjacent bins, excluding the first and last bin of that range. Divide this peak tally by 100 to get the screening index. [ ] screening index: 0.020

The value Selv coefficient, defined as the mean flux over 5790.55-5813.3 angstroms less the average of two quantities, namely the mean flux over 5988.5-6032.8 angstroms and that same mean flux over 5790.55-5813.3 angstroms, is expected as 0.0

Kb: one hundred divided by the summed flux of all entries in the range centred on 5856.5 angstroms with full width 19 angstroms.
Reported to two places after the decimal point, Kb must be 0.55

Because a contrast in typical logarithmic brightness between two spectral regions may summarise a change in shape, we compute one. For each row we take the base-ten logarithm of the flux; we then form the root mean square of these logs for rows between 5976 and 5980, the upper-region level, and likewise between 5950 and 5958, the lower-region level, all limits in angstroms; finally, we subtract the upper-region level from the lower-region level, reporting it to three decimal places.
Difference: -0.006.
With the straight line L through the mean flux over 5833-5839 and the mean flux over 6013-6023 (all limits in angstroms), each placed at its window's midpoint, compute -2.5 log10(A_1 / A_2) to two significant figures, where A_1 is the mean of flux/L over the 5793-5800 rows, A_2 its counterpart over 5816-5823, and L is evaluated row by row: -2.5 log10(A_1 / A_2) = -0.032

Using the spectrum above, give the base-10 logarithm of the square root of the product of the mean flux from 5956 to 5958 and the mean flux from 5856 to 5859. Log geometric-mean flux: 1.11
